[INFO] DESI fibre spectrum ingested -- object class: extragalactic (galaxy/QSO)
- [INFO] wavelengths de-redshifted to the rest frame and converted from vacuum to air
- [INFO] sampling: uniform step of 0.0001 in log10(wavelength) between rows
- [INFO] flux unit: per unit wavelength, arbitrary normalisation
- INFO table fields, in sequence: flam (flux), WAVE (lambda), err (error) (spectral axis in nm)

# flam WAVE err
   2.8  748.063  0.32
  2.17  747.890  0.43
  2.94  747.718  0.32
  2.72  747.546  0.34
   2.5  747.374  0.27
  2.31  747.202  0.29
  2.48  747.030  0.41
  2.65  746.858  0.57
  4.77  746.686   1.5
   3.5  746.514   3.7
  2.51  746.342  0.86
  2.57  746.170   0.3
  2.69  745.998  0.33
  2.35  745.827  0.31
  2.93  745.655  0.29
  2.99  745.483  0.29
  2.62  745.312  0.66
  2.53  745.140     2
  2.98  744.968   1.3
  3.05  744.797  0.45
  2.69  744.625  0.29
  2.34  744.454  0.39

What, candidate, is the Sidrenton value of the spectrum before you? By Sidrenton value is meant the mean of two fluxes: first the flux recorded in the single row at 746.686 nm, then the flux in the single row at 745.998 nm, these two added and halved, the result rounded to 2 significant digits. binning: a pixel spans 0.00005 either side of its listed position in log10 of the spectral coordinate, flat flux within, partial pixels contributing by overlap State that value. 3.7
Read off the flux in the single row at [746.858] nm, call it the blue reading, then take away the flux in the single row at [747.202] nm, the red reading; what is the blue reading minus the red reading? 0.34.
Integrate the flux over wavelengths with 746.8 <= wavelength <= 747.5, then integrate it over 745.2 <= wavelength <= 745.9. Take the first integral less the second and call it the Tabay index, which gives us -0.16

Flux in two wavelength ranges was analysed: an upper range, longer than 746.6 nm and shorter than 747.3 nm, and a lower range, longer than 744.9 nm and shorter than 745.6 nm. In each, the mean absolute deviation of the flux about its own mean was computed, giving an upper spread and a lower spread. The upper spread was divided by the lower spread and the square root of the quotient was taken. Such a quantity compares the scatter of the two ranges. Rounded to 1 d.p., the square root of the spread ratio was 2.0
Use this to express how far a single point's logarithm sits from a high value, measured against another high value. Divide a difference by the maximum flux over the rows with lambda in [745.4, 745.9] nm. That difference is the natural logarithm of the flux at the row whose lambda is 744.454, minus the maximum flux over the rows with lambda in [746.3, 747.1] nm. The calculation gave -1.31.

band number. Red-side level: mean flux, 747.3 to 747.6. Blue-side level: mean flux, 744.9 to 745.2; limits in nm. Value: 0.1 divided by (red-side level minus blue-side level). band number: -0.7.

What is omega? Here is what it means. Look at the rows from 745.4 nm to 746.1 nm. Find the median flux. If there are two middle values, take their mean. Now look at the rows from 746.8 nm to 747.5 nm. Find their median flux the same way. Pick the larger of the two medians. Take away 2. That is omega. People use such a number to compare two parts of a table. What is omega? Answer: 0.81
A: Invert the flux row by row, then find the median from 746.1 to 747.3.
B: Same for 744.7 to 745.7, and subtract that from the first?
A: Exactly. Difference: 0.051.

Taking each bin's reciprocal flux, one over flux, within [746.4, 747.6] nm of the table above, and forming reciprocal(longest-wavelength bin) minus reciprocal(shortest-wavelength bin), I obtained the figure 0.08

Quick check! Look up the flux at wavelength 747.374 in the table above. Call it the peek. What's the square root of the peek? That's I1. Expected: 1.58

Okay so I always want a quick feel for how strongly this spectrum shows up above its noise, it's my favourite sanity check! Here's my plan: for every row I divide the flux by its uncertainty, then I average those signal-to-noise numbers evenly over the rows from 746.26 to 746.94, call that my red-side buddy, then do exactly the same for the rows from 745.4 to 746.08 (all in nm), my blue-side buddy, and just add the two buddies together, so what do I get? 12.0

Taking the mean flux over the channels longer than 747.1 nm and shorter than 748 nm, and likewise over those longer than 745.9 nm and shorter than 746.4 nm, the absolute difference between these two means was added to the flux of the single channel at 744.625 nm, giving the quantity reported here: 2.75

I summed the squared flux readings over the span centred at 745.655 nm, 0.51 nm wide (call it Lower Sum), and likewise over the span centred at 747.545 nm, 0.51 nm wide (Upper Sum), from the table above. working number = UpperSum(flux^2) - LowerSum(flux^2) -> -1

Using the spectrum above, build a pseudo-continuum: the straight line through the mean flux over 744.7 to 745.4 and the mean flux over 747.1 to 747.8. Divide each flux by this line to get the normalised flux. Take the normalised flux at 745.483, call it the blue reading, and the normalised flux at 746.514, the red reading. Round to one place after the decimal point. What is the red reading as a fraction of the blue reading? 1.2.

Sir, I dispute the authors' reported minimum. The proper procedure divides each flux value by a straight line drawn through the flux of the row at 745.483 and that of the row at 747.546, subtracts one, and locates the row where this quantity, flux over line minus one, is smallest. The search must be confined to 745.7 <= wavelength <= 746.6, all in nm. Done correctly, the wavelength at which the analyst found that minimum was 745.827 nm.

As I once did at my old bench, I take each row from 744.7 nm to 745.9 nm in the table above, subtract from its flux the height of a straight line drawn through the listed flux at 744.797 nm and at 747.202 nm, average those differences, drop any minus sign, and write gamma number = 0.11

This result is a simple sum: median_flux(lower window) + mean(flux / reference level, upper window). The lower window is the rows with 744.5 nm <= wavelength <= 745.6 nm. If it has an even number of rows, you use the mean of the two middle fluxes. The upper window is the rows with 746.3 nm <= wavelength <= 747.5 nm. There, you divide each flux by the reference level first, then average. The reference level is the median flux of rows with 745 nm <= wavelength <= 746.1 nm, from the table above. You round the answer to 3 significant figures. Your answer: 3.95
